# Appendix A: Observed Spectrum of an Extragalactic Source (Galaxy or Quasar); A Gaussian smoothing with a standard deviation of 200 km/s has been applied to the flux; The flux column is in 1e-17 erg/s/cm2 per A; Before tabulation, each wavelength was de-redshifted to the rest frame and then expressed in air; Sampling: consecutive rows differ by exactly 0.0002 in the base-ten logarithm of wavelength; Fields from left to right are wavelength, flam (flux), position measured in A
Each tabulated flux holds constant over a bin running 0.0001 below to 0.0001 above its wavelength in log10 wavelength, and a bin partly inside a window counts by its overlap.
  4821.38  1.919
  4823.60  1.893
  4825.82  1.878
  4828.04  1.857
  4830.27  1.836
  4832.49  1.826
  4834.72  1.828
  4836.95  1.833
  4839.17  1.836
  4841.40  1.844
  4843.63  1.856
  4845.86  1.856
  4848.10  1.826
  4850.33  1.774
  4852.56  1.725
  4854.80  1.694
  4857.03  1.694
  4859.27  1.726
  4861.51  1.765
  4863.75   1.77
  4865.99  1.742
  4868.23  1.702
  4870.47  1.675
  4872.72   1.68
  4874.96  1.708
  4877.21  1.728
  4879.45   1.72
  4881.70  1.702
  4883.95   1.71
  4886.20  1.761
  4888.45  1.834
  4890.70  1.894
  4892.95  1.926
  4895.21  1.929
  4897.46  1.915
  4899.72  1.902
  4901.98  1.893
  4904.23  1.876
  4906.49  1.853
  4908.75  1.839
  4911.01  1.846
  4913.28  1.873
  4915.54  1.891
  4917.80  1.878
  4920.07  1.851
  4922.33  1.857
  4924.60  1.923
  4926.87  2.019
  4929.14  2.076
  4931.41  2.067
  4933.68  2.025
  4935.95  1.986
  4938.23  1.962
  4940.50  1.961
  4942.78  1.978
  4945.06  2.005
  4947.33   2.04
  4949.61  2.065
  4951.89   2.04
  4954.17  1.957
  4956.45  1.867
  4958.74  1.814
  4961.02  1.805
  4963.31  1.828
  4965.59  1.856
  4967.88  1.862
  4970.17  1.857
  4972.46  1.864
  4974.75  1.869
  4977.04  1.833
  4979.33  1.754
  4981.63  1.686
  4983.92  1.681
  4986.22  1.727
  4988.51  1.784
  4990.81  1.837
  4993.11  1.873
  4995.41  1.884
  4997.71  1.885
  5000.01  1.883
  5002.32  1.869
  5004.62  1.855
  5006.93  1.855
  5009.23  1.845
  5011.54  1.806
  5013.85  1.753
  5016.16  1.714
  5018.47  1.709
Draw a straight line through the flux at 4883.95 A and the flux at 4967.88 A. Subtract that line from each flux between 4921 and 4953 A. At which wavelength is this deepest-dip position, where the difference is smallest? 4922.33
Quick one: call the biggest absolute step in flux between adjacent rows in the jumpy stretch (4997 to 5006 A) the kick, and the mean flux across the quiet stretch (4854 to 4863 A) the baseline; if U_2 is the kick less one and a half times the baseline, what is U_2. -2.57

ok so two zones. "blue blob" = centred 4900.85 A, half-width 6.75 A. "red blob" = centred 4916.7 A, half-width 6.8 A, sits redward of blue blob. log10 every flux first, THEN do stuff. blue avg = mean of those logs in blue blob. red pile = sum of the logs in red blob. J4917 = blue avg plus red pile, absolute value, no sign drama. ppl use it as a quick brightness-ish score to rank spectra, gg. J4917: 1.90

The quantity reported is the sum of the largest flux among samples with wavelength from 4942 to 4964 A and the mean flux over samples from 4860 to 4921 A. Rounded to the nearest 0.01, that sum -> 3.87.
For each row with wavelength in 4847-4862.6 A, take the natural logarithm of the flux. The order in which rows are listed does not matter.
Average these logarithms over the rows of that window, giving 0.56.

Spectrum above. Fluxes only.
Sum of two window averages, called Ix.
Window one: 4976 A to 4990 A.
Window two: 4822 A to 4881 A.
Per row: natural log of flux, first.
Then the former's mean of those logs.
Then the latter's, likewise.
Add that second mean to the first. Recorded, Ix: 1.13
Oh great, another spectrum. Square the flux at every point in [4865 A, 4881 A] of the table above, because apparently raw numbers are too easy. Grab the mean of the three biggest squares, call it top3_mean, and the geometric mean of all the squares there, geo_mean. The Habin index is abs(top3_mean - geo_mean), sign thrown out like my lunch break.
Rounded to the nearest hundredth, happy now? 0.08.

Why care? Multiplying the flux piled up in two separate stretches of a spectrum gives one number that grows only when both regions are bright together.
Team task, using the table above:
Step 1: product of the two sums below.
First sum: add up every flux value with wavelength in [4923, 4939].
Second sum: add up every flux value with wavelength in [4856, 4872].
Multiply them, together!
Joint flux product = 170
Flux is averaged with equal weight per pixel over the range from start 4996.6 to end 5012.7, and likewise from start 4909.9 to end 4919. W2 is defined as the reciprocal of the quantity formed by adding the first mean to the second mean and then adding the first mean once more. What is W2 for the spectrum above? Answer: 0.179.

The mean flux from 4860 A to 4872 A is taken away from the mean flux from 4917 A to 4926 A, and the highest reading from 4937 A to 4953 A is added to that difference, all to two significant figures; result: 2.2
